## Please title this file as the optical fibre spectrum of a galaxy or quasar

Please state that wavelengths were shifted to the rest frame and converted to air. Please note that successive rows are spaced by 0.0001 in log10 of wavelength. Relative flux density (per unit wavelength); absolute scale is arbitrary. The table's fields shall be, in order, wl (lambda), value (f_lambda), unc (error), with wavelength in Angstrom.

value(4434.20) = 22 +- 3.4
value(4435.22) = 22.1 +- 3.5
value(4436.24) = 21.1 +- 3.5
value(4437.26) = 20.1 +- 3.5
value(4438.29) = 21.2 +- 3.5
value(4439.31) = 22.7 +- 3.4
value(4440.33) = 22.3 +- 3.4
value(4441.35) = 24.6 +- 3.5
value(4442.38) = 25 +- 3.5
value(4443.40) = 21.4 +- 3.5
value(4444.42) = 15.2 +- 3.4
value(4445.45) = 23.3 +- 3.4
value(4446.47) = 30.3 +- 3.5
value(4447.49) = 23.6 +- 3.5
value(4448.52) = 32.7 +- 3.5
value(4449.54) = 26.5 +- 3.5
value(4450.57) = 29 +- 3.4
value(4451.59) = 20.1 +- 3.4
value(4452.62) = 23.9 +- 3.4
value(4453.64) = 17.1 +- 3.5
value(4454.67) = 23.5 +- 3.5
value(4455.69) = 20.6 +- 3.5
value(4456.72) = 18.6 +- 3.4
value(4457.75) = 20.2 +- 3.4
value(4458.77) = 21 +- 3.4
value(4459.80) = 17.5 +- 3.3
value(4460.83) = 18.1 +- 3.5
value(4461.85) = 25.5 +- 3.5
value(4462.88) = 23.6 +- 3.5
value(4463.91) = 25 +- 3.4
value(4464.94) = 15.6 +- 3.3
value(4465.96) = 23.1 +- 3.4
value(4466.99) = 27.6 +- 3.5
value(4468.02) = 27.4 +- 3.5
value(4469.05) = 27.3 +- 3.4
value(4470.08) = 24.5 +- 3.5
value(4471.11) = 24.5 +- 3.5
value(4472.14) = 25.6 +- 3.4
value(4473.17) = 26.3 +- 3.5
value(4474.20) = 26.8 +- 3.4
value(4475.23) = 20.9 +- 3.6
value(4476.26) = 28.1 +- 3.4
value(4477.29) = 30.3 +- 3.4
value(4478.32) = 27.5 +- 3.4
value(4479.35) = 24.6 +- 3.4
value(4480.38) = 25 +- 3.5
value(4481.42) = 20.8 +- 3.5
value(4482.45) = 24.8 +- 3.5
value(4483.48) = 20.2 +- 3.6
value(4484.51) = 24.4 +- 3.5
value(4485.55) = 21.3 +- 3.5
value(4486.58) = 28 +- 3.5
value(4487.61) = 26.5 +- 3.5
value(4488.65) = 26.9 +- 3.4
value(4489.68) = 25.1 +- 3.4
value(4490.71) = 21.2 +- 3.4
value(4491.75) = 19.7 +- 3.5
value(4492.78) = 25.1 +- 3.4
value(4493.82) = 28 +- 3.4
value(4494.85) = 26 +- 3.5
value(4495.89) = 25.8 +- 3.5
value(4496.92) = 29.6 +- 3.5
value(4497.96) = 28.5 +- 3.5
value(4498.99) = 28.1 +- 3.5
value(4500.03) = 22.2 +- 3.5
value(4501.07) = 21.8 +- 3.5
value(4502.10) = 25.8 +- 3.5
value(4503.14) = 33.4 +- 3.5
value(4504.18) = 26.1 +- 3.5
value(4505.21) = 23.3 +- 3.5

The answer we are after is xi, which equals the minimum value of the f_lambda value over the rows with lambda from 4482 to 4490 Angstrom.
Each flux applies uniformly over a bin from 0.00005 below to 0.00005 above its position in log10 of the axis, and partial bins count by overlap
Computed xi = 20.2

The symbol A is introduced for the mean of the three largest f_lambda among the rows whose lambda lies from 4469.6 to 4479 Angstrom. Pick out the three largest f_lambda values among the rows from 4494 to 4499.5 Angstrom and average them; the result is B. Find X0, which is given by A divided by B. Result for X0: 1.00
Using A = 29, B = 28.7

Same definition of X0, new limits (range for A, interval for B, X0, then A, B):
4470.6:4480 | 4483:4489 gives 1.06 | 29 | 27.1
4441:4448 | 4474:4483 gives 0.93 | 27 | 28.6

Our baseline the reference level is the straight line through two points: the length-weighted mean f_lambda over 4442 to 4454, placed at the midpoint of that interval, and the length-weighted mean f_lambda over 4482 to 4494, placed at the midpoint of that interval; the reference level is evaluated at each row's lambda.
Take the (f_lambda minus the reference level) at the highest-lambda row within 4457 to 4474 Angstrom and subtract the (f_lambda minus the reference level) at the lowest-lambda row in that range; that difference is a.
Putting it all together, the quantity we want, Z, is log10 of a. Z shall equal 0.8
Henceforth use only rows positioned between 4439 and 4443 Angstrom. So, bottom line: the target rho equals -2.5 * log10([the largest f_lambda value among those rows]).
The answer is -3.49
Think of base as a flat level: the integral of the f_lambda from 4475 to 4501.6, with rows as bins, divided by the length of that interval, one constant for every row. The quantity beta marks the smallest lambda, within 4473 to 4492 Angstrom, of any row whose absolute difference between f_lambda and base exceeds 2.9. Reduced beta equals 4475.23 Angstrom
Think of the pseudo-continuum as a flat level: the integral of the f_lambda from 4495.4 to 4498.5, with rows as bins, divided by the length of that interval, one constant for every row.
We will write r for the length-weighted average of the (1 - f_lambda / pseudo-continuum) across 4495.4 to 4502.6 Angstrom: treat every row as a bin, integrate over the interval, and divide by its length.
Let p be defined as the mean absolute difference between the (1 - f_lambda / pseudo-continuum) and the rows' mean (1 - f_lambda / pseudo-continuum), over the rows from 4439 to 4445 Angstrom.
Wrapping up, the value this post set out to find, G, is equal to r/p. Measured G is 0.9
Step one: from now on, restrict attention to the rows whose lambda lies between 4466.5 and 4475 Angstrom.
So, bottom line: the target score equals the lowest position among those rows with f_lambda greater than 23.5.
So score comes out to 4466.99 Angstrom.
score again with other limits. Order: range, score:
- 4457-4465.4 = 4461.85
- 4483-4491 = 4484.51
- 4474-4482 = 4474.20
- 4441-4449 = 4441.35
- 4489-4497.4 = 4489.68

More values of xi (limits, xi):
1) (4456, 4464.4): 17.5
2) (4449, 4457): 17.1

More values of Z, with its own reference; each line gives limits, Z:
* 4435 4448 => 0.2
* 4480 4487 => 0.5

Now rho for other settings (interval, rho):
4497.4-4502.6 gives -3.64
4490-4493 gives -3.50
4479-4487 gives -3.62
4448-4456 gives -3.79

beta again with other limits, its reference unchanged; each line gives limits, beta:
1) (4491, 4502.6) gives 4491.75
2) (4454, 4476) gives 4455.69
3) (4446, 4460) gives 4446.47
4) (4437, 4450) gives 4437.26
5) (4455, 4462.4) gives 4455.69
